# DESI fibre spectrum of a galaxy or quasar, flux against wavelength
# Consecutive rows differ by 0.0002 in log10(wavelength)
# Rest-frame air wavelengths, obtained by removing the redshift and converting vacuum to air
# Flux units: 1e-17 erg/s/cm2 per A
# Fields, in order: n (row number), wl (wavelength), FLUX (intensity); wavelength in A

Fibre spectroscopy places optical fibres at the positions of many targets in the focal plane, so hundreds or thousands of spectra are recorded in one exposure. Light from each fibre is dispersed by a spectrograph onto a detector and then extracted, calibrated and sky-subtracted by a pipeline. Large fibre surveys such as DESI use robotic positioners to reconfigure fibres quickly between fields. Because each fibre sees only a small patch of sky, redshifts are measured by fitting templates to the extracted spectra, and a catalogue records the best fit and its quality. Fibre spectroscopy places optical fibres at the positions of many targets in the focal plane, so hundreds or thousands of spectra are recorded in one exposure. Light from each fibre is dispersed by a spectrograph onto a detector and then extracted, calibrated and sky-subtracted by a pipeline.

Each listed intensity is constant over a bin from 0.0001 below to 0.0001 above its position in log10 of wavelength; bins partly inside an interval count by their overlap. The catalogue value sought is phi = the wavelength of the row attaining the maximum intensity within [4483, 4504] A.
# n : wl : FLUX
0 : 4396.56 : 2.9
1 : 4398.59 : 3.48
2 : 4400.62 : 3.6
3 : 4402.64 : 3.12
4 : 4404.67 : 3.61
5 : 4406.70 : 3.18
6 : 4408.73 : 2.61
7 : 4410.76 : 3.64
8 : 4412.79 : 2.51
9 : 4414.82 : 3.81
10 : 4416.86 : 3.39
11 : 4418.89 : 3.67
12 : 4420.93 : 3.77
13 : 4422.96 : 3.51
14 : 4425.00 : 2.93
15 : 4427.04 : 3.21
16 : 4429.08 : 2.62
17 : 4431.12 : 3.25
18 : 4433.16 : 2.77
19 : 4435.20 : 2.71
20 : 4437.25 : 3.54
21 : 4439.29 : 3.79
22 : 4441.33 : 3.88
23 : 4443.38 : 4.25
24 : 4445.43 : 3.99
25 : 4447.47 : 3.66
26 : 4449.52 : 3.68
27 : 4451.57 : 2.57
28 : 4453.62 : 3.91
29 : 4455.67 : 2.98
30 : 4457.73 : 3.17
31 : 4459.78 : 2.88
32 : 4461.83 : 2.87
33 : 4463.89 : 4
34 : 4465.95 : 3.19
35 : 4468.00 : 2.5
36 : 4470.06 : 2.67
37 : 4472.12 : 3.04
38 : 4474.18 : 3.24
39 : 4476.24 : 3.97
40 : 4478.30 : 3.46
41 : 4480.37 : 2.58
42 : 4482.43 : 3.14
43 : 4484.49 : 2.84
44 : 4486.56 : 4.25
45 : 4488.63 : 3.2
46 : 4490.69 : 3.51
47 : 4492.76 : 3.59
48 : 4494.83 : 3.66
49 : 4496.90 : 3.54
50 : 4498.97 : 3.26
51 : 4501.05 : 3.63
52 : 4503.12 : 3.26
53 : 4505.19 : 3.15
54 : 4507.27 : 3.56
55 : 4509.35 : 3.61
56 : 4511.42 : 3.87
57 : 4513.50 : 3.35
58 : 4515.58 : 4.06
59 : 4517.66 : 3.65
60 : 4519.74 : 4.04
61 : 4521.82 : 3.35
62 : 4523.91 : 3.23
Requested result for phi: 4486.56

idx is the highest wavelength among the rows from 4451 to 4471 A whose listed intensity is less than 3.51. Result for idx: 4470.06 A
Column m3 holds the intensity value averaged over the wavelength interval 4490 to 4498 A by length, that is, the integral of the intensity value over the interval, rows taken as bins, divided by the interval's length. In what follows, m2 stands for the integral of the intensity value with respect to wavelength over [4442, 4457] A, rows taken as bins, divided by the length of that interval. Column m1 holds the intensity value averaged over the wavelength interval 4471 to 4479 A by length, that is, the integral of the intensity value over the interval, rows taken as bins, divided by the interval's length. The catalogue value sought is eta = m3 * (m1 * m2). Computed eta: 44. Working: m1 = 3.4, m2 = 3.57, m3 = 3.58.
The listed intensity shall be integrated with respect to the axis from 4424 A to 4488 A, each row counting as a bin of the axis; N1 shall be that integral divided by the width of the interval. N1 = 3.27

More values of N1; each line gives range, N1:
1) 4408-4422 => 3.36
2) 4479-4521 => 3.49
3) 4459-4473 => 3.02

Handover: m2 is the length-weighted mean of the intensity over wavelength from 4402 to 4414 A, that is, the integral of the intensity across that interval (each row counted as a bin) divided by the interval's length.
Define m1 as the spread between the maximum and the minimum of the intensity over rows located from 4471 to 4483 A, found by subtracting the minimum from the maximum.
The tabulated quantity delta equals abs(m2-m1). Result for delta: 1.7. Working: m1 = 1.39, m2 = 3.12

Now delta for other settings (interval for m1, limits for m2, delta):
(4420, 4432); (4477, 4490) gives 2.1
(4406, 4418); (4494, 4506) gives 2.1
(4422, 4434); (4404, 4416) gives 2.3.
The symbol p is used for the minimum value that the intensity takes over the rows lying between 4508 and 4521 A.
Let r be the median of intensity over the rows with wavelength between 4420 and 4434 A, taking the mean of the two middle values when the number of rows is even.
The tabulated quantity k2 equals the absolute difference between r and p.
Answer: 0.1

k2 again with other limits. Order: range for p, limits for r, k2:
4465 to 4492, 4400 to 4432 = 0.8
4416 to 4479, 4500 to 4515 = 1.1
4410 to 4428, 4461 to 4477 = 0.6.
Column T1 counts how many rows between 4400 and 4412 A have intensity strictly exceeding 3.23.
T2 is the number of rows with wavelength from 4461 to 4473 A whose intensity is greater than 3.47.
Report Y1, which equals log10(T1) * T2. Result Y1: 0.5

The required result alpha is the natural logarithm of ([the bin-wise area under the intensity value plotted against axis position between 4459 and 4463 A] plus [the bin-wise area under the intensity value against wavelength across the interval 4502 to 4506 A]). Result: 3.2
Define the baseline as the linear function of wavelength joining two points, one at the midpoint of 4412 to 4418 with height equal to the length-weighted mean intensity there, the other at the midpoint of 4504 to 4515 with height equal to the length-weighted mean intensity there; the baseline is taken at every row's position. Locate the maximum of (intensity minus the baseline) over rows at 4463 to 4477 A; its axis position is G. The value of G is 4463.89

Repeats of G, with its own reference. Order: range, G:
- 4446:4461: 4453.62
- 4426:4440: 4439.29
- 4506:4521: 4515.58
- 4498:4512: 4511.42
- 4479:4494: 4486.56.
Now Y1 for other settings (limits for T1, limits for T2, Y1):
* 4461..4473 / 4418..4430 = 0.0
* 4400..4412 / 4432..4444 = 1.9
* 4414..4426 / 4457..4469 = 0.7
